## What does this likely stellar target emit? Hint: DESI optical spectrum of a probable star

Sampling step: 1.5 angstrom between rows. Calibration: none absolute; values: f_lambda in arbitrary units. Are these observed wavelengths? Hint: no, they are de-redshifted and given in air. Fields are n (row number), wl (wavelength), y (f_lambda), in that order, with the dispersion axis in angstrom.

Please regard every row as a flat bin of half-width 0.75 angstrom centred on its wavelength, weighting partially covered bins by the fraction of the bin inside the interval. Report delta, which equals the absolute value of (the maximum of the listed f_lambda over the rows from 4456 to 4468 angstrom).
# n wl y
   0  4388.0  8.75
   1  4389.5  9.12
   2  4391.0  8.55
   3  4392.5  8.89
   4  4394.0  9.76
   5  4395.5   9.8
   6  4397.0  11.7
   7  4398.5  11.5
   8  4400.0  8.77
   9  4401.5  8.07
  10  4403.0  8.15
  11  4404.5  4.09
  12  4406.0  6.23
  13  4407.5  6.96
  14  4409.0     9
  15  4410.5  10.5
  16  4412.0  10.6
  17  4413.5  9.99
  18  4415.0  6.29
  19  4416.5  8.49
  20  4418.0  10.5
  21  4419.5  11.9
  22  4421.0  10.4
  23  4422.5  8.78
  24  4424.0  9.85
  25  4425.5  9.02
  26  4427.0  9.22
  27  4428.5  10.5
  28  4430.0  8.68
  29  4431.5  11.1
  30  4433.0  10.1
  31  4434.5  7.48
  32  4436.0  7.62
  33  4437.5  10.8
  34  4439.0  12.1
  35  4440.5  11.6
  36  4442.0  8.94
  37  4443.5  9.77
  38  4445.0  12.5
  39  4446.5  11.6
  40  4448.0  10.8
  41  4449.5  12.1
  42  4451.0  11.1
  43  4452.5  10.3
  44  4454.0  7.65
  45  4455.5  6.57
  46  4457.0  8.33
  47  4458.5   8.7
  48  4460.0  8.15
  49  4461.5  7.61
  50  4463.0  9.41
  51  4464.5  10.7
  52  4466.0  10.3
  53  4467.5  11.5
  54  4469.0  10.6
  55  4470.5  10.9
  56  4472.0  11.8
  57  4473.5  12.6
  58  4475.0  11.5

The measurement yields 11.5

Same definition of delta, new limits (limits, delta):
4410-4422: 11.9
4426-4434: 11.1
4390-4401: 11.7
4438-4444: 12.1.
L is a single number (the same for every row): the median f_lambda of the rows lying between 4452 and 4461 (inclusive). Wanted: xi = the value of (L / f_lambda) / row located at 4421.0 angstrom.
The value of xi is 0.79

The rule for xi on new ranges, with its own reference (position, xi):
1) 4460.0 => 1.01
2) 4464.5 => 0.77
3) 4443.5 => 0.84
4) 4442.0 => 0.92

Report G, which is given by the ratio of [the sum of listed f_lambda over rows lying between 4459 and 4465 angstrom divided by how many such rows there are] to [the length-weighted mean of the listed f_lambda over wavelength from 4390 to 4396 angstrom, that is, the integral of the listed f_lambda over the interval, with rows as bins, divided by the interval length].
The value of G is 0.97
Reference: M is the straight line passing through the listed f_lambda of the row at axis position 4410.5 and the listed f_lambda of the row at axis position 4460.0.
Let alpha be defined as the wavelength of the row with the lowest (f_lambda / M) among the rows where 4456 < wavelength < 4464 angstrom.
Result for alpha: 4461.5 angstrom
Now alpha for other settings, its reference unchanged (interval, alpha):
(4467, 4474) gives 4469.0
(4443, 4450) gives 4443.5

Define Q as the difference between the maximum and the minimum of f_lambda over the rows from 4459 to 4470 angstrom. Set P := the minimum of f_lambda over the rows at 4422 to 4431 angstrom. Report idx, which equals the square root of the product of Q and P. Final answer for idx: 5.8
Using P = 8.68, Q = 3.9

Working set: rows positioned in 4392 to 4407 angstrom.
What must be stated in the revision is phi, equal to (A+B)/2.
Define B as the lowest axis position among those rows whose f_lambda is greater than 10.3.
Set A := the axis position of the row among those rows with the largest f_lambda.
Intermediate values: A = 4397.0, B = 4397.0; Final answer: 4397.0 angstrom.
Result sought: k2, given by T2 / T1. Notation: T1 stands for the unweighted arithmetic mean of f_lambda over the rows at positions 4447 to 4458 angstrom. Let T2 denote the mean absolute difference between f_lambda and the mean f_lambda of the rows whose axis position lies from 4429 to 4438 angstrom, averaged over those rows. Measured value 0.143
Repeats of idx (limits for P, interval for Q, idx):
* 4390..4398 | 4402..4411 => 7.4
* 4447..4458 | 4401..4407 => 5.2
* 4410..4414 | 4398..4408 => 8.6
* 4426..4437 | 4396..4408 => 7.5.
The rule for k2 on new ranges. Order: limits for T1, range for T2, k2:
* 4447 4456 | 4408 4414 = 0.054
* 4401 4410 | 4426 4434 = 0.110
